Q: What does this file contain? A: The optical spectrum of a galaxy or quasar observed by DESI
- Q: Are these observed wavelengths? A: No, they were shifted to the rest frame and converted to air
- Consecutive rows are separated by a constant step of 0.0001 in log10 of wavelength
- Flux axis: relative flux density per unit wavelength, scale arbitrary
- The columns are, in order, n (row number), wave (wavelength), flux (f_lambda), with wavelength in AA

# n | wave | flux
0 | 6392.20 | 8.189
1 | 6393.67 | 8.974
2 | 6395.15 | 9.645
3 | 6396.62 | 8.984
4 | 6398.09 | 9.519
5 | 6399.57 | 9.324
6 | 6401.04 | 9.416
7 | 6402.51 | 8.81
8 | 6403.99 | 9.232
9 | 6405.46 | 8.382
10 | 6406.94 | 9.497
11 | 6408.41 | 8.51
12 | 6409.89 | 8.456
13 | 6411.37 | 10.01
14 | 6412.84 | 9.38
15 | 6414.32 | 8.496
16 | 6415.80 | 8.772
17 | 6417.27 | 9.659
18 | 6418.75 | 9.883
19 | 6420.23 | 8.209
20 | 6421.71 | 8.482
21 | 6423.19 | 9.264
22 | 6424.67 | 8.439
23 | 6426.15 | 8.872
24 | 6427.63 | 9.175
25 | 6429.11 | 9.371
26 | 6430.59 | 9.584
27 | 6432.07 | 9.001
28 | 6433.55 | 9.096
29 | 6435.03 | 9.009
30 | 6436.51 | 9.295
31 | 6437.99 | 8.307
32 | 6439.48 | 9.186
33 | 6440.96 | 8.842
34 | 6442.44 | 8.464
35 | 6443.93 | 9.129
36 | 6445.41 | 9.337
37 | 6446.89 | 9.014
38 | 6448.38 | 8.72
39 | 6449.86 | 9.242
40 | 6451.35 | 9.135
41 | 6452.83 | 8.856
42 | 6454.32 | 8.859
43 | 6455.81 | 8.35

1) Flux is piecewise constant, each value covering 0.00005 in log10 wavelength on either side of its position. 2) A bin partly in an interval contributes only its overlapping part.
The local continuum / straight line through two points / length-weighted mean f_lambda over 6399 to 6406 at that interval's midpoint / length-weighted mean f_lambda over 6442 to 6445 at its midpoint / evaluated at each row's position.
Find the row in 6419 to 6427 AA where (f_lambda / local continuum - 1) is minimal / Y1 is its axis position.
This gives 6420.23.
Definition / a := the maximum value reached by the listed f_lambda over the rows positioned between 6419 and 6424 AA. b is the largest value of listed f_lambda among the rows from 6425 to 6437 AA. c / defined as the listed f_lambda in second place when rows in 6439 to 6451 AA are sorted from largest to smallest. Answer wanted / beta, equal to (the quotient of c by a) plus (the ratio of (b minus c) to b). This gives 1.033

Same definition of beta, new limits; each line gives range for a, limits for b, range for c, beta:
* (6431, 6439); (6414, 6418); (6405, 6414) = 1.039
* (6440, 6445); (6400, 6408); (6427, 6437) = 1.040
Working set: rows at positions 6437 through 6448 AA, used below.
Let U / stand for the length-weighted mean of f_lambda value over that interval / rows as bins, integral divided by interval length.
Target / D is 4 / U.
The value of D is 0.450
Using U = 8.90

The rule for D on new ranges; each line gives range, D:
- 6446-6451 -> 0.444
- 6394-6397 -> 0.430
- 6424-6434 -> 0.440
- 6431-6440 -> 0.444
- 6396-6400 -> 0.431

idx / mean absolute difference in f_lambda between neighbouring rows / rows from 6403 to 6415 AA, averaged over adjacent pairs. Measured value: 0.9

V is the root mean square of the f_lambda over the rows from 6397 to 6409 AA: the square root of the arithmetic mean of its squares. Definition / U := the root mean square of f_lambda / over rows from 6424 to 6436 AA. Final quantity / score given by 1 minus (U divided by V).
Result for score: 0.002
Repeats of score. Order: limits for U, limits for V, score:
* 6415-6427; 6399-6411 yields 0.000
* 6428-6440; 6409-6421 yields 0.002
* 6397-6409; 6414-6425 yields -0.020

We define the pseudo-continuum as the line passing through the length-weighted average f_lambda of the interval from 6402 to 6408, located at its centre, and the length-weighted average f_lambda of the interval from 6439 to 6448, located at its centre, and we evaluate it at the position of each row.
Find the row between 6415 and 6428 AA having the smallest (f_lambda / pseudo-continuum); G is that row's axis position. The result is 6420.23 AA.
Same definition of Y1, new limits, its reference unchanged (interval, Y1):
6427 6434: 6432.07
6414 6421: 6420.23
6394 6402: 6396.62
